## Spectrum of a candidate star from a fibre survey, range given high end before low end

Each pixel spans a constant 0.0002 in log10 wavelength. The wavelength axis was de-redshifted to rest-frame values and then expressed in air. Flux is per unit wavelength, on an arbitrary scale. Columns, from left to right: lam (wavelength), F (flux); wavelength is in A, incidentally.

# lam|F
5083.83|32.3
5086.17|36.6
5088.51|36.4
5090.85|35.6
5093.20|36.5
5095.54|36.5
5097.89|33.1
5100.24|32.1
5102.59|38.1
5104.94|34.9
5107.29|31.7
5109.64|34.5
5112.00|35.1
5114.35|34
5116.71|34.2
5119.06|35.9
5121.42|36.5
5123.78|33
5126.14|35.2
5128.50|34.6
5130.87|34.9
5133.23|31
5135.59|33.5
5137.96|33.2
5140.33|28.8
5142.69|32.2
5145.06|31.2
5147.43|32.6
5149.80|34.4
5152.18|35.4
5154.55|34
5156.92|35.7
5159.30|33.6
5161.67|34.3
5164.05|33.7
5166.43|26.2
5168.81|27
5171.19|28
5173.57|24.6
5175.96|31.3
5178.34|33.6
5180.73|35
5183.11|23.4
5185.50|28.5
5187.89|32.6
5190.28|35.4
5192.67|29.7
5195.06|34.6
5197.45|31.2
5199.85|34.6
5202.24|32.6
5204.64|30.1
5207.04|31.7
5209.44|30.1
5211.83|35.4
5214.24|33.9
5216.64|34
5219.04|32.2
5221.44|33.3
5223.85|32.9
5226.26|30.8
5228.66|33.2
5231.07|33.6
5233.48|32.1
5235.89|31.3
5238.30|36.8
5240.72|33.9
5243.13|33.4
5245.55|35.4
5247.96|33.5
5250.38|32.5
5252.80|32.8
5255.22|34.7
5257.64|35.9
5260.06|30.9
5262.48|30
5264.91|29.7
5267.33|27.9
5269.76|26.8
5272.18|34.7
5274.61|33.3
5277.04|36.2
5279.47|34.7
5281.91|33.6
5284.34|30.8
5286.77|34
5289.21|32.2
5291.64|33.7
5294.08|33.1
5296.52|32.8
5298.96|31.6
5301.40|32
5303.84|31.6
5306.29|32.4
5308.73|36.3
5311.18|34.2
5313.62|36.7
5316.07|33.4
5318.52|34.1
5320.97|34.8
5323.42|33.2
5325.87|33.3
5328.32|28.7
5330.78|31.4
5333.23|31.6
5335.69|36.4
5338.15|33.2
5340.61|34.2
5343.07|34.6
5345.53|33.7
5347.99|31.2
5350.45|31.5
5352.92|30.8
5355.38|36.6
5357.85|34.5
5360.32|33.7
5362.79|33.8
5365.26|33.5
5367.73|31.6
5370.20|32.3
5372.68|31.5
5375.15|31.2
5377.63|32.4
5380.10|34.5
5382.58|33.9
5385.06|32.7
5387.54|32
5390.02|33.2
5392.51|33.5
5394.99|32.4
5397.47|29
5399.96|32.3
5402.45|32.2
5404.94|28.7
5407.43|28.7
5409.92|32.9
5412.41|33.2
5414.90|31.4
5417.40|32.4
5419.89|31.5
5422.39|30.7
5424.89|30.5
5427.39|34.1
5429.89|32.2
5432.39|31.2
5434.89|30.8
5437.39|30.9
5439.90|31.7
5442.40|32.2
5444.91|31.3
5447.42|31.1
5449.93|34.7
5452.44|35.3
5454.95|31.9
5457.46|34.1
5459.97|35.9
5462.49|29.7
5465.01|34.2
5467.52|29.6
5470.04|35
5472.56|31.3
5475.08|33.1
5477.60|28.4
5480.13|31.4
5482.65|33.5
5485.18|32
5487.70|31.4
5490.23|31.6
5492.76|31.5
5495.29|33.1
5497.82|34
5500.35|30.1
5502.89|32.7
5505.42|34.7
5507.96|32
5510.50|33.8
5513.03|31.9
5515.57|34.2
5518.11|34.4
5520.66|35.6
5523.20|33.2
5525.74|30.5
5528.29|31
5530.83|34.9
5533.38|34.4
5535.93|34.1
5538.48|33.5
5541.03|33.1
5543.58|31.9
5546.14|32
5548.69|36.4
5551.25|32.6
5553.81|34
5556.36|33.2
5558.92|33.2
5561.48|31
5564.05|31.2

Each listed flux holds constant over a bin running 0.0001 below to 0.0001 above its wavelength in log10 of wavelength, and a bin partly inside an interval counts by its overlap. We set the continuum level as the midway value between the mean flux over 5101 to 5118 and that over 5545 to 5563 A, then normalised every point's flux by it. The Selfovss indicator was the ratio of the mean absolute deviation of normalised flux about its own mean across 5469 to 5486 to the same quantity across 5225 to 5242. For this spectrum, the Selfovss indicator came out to 1.0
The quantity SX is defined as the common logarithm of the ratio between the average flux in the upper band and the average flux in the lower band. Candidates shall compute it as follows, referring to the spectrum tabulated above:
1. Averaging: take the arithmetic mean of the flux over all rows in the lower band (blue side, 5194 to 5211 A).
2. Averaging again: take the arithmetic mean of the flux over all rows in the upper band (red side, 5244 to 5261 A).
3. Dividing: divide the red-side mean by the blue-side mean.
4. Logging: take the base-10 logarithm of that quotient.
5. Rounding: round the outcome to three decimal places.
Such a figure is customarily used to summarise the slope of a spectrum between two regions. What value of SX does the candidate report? 0.020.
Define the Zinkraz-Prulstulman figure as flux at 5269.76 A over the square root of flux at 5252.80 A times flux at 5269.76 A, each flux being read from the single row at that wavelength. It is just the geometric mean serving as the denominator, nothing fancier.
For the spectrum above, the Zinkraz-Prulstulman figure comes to 0.90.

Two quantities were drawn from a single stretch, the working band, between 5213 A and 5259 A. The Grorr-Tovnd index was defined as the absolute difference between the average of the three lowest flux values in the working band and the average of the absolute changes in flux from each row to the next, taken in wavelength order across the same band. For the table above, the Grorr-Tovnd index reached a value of 29.9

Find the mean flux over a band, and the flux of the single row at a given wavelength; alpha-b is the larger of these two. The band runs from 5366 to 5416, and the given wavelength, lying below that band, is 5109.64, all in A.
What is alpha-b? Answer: 34.5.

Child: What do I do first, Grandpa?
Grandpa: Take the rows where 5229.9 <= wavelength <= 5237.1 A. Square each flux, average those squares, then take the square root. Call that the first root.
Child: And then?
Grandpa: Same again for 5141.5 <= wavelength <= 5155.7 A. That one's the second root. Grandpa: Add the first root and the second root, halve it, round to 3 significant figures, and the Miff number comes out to 32.8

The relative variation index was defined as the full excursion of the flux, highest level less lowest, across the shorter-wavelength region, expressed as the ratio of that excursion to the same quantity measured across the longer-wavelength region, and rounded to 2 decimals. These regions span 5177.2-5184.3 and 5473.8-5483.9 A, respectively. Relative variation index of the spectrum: 2.27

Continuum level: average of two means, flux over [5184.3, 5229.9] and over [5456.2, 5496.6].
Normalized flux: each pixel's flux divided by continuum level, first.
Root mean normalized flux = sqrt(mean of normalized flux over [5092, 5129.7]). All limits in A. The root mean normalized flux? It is 1.04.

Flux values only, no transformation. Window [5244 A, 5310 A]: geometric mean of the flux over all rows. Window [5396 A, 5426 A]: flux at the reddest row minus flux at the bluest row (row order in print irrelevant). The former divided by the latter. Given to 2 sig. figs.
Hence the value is 22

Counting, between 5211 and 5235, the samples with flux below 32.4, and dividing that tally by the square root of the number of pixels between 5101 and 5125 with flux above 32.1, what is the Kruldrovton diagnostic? 1.0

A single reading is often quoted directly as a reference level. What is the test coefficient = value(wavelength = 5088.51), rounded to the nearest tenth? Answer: 36.4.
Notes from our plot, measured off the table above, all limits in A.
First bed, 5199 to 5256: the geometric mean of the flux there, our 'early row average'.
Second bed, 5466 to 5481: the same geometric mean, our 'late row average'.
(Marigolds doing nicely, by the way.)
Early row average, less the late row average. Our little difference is 1.68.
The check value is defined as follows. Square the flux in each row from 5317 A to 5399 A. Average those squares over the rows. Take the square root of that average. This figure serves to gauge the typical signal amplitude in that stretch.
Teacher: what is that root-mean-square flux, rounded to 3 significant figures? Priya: 32.9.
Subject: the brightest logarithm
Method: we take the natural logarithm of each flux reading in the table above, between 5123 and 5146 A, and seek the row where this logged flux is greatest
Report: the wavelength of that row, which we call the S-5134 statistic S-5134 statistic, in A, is 5126.14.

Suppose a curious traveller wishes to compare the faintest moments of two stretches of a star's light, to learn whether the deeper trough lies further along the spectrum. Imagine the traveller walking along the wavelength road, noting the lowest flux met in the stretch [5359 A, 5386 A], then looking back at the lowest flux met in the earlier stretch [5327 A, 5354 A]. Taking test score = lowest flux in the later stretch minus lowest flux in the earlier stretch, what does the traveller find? 2.5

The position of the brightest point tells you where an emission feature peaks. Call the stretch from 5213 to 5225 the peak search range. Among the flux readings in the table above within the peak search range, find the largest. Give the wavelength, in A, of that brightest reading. 5216.64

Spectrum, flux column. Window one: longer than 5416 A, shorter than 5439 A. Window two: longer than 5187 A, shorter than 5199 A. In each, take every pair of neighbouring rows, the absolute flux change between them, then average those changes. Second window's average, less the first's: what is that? 3.1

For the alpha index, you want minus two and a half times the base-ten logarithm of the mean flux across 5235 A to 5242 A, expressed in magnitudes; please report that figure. -3.83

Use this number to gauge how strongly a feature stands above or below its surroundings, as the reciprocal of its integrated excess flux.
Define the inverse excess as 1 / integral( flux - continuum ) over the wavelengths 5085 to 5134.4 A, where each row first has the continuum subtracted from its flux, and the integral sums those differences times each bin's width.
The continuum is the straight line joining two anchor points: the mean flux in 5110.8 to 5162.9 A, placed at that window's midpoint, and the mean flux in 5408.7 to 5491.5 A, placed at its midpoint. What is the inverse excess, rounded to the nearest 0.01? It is 0.02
